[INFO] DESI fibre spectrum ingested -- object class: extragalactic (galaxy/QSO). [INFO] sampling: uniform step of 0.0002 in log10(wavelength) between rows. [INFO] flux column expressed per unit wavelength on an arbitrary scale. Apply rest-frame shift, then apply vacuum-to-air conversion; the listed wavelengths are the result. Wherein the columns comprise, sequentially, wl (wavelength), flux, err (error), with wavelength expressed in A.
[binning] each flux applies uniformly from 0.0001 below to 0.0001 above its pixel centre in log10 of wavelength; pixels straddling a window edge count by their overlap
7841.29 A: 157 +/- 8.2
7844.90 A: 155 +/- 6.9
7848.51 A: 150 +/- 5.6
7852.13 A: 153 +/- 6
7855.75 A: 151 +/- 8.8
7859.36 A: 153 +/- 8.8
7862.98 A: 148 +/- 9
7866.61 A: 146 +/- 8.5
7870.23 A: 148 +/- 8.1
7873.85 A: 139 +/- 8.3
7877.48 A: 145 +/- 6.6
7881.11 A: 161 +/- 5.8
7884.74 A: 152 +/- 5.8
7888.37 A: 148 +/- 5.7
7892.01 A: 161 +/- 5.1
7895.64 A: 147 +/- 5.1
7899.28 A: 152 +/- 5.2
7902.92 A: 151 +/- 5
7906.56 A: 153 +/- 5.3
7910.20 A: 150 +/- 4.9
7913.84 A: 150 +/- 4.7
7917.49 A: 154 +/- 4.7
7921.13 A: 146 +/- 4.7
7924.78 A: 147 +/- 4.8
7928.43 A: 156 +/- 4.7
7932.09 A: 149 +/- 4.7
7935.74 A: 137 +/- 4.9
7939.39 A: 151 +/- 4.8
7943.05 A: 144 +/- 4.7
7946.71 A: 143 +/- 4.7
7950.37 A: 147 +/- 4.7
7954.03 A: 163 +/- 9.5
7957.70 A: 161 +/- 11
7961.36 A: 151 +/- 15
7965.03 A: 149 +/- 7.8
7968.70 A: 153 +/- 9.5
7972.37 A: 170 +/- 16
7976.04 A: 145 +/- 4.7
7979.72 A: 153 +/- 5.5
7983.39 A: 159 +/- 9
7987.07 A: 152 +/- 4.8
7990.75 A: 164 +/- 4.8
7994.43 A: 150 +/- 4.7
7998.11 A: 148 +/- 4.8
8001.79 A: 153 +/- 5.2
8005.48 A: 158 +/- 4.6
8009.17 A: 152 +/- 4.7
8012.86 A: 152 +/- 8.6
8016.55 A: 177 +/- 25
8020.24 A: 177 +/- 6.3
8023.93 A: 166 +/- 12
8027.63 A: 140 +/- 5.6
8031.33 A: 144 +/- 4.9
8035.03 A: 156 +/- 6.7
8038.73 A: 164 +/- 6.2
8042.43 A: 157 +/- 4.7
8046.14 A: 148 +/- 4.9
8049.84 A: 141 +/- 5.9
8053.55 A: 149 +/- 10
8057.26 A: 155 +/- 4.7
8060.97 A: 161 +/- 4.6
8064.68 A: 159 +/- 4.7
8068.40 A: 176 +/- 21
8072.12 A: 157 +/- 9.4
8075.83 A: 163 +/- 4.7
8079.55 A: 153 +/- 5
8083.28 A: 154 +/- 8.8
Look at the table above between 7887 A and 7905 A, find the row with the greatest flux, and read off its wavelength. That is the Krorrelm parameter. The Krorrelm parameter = 7892.01 A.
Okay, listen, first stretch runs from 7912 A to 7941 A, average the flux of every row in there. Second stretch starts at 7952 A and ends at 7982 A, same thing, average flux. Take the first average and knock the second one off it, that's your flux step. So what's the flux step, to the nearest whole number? -7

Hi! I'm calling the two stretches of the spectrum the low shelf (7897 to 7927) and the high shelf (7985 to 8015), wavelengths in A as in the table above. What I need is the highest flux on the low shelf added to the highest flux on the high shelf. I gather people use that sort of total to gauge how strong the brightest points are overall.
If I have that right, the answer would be 318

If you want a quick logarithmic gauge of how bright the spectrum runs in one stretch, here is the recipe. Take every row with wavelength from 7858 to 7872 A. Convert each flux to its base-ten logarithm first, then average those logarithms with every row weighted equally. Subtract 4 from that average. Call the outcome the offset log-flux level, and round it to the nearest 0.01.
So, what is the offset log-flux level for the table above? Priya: -1.83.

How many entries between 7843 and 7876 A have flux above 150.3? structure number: 4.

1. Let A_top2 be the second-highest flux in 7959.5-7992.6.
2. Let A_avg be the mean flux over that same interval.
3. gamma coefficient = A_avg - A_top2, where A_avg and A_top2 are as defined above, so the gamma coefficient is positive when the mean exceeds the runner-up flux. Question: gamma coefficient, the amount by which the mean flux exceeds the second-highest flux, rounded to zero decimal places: -9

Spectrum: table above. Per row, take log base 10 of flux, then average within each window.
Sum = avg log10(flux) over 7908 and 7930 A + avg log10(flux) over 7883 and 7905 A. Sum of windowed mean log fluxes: 4.36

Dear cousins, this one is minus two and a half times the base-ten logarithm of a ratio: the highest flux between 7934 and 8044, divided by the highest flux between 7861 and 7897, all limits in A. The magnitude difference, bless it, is -0.10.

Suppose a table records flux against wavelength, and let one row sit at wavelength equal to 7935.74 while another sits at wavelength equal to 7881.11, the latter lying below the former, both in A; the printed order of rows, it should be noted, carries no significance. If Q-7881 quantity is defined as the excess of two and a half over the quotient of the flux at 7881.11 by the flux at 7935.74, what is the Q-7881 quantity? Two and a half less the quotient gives 1.32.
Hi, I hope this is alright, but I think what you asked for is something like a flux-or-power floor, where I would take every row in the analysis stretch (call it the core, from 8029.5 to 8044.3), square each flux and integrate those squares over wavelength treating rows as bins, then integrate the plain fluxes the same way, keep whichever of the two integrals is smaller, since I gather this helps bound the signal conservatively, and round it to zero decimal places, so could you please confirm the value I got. 2298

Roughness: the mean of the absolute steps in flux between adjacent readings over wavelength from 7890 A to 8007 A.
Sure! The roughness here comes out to 7.3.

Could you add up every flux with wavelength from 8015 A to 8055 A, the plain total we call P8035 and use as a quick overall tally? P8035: 1719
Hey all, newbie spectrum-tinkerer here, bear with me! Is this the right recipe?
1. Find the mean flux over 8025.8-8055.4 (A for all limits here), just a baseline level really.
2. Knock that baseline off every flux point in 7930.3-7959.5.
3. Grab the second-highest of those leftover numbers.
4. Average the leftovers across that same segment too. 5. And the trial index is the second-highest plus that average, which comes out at 11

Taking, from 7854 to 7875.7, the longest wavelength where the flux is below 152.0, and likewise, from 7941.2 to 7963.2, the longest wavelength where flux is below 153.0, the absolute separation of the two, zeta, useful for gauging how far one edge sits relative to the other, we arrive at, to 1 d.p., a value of 87.5 A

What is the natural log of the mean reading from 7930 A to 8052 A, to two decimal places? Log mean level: 5.04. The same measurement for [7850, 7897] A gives 5.01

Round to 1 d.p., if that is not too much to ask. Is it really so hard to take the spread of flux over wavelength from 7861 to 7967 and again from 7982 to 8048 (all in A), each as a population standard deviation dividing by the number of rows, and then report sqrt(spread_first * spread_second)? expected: 7.7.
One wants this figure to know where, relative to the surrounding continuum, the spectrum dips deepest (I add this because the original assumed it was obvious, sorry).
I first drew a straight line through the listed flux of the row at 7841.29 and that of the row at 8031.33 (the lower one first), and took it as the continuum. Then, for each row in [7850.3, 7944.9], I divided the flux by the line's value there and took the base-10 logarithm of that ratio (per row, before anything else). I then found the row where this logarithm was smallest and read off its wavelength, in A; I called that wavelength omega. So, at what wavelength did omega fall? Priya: 7873.85 A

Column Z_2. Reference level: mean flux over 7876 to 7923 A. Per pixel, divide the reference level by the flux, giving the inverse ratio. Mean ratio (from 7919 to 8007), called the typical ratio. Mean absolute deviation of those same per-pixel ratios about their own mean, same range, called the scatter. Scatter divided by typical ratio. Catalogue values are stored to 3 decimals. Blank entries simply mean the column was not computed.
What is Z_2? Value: 0.038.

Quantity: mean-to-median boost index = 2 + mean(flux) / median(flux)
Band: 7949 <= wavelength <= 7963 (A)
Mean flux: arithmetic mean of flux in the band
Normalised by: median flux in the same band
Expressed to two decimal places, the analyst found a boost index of 3.00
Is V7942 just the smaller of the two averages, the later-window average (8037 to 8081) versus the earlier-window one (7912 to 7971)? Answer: 150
